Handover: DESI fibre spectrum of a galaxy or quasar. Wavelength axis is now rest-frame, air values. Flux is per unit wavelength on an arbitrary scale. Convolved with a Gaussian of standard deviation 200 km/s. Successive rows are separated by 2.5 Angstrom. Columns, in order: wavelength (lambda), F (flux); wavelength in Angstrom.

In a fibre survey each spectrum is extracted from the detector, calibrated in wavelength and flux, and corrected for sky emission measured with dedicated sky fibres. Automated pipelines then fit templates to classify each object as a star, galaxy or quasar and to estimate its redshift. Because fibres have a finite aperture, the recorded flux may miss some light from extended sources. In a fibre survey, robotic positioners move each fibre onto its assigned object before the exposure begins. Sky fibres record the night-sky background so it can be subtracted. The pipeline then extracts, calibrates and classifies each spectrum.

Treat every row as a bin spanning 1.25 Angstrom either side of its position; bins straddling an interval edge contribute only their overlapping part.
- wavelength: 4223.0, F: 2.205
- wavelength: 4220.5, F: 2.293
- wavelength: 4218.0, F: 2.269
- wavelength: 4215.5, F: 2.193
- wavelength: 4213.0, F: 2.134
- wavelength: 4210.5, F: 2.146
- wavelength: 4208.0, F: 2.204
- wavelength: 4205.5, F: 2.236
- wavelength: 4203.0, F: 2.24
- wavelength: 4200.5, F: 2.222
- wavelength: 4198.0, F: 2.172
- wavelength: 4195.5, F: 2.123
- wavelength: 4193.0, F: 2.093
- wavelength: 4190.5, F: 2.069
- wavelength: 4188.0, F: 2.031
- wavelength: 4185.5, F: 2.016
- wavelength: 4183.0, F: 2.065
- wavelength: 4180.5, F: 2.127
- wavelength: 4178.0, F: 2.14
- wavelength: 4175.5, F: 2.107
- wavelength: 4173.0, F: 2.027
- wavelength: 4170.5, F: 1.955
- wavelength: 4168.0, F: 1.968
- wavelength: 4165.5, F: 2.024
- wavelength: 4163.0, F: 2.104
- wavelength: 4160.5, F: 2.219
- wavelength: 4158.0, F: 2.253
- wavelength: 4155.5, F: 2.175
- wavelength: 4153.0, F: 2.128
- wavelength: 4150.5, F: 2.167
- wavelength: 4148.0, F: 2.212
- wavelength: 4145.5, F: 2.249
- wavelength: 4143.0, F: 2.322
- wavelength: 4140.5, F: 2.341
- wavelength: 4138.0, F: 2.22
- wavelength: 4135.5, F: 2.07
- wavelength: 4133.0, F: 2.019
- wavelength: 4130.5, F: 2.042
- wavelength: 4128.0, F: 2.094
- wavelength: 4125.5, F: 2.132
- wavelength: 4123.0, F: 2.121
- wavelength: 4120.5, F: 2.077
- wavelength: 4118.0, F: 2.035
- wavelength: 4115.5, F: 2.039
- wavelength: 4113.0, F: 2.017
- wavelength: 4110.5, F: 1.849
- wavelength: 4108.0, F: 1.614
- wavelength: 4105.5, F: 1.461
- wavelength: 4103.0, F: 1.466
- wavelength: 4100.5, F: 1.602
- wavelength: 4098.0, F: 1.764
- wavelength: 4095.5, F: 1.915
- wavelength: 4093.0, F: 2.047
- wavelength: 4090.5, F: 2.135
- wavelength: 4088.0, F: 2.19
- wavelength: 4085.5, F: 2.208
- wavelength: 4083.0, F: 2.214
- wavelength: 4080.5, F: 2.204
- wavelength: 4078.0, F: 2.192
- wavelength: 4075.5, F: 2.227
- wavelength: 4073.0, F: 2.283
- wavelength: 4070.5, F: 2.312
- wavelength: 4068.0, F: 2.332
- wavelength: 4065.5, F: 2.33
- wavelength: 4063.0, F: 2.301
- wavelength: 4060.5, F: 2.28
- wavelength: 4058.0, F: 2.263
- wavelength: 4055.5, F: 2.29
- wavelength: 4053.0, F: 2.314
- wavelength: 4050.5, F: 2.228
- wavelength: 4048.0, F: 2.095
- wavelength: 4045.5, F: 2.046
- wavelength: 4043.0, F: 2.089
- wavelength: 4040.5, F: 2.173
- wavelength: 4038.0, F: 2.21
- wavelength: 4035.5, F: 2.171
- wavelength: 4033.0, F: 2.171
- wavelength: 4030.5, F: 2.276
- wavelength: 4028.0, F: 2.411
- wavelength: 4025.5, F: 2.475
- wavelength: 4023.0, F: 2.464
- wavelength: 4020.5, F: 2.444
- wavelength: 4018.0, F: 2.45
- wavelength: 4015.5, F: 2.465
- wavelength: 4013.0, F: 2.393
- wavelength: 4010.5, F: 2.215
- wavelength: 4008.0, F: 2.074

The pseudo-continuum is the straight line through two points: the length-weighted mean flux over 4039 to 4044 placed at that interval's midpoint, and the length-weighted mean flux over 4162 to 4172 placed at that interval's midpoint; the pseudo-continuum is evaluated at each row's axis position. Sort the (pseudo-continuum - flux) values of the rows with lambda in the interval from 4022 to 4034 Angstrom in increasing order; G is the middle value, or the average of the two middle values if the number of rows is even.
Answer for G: -0.26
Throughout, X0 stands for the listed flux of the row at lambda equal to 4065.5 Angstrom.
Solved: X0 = 2.33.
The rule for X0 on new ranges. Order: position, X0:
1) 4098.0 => 1.764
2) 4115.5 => 2.039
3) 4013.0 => 2.393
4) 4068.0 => 2.332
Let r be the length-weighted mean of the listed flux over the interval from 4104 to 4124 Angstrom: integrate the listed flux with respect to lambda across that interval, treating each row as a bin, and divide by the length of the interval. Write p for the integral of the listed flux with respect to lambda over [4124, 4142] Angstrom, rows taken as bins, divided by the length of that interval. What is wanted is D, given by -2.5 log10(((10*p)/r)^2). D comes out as -5.26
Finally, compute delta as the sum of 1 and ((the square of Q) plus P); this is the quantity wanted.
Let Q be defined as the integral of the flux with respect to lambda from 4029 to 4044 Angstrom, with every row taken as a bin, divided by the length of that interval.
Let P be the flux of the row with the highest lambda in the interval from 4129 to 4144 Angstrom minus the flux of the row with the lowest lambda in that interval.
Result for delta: 6.06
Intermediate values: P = 0.3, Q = 2.19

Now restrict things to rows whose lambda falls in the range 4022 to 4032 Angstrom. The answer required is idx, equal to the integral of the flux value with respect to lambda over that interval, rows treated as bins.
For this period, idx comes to 24.0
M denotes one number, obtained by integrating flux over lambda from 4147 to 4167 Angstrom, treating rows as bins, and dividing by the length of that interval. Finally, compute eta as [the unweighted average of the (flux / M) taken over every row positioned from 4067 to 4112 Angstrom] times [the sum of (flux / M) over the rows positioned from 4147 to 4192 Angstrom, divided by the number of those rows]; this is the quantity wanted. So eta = 0.90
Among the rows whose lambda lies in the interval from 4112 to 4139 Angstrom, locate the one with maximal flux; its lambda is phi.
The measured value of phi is 4138.0 Angstrom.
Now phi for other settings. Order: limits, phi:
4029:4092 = 4068.0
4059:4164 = 4140.5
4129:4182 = 4140.5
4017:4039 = 4025.5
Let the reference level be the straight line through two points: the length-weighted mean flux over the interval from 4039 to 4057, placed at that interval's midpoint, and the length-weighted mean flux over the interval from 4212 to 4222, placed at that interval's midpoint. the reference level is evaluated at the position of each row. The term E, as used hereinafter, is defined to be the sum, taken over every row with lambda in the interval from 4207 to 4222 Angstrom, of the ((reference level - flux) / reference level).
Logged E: 0.05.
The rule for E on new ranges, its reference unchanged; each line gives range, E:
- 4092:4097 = 0.19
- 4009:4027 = -0.79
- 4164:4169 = 0.19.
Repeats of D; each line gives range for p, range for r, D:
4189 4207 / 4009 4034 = -4.80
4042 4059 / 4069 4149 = -5.14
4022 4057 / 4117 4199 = -5.12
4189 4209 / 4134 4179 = -5.02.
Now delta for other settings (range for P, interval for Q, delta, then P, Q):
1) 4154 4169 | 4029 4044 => 5.58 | -0.2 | 2.19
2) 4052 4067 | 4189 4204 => 5.64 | 0.0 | 2.15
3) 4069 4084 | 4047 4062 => 5.96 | -0.1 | 2.25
